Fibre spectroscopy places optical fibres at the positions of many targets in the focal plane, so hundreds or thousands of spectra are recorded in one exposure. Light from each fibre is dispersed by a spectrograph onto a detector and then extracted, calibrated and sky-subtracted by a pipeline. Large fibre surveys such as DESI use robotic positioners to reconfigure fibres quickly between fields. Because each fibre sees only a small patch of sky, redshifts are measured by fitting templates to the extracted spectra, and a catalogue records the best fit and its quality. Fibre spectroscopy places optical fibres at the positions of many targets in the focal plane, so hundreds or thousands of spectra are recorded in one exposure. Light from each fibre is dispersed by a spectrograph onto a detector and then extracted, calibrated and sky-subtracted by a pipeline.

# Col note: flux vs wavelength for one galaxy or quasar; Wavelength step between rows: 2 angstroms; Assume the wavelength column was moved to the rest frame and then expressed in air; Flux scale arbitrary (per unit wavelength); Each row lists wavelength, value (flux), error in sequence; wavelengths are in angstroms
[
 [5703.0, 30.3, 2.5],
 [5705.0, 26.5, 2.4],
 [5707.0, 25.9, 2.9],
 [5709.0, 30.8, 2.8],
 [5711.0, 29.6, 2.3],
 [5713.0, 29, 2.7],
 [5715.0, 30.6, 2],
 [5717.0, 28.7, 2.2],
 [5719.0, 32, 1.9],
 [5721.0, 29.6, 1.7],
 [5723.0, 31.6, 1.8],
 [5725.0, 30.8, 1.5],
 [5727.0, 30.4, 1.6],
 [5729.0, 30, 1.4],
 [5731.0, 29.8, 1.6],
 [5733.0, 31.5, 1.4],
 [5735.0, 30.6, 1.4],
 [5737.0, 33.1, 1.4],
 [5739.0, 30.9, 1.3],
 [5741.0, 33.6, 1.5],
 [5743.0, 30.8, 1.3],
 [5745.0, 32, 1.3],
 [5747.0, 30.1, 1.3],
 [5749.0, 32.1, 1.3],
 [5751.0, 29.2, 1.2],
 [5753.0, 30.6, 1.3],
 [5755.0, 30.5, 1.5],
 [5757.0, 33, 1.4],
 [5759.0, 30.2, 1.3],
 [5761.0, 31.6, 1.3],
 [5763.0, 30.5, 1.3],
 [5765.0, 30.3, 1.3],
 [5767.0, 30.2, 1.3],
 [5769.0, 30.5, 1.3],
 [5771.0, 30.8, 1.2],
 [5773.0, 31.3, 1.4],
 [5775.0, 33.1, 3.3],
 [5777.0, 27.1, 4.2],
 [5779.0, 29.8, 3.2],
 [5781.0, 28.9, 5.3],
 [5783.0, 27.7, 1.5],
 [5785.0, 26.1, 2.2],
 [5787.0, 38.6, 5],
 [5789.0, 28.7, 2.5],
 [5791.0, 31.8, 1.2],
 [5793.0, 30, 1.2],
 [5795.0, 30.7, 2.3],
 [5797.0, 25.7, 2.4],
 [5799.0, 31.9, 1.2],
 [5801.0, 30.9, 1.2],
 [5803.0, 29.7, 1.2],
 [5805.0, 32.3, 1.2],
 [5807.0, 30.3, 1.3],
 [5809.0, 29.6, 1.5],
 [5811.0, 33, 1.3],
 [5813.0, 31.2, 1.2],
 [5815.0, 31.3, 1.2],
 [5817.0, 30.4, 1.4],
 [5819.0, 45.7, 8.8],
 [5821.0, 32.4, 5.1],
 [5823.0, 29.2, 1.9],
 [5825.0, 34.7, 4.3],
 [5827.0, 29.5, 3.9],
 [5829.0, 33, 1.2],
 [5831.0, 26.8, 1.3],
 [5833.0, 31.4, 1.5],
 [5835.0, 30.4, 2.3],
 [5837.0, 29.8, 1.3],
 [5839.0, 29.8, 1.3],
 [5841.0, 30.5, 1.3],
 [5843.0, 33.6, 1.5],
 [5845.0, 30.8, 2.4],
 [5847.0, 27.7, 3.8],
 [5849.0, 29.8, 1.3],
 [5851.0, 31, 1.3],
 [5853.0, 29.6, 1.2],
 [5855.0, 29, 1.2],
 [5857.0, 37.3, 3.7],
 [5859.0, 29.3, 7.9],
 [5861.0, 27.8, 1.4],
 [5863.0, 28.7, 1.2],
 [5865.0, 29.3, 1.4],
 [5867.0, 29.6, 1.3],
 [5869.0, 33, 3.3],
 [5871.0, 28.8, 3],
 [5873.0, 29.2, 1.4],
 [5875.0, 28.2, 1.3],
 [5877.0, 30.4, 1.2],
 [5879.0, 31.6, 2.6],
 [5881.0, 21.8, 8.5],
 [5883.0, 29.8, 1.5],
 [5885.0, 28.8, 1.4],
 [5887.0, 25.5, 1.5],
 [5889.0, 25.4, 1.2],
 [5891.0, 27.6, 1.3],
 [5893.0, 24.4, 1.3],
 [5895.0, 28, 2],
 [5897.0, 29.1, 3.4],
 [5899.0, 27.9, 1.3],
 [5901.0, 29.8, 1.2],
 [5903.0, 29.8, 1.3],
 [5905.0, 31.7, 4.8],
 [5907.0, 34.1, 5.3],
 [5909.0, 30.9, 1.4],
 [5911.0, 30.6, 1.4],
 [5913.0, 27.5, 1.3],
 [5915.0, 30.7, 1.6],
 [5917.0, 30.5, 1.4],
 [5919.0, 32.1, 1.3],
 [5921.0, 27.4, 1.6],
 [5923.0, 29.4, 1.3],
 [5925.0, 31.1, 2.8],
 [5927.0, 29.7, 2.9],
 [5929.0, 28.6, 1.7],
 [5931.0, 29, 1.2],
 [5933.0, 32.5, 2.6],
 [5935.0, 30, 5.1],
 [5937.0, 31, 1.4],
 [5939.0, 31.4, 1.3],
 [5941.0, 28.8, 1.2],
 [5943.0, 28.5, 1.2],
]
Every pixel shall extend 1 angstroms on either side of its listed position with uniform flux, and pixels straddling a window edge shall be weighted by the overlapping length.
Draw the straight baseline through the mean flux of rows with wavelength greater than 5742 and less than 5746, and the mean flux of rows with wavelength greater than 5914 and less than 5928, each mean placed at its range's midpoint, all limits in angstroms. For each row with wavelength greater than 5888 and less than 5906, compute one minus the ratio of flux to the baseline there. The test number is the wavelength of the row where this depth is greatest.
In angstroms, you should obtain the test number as 5893.0 angstroms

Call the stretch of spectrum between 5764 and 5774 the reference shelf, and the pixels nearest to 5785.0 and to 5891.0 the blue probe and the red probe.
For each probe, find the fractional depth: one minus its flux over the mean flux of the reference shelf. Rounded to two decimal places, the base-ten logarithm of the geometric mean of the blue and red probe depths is -0.92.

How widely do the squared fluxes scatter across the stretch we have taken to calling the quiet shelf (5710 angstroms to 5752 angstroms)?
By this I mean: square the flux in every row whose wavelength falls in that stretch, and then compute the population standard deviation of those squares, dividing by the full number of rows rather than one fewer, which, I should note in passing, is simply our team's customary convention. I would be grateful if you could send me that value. 79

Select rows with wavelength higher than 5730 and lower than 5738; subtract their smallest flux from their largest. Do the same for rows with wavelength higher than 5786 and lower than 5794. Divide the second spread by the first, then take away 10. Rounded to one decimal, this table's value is -7.0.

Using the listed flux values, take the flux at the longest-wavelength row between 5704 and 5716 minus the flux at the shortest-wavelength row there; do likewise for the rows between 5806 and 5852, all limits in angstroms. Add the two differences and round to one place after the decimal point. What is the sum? 4.8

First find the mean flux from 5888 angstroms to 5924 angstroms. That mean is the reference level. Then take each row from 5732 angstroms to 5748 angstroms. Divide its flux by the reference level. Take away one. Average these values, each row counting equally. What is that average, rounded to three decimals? 0.079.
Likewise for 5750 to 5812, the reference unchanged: 0.041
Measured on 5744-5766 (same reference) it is 0.056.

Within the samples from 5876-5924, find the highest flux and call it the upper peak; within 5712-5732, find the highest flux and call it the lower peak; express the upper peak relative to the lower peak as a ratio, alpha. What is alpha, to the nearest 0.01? 1.07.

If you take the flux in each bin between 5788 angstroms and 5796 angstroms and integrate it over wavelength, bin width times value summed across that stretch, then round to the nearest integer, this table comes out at 242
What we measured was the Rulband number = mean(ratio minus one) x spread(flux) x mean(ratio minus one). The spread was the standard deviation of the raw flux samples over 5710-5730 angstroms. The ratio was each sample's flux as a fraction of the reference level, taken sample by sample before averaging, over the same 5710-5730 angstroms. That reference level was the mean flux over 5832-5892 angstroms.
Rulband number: 0.001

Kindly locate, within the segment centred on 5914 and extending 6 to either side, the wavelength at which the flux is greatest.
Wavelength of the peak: 5919.0 angstroms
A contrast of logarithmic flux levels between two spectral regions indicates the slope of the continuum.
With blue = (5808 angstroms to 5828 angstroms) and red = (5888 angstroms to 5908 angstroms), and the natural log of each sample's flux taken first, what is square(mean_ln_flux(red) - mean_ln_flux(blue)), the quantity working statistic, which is 0.015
